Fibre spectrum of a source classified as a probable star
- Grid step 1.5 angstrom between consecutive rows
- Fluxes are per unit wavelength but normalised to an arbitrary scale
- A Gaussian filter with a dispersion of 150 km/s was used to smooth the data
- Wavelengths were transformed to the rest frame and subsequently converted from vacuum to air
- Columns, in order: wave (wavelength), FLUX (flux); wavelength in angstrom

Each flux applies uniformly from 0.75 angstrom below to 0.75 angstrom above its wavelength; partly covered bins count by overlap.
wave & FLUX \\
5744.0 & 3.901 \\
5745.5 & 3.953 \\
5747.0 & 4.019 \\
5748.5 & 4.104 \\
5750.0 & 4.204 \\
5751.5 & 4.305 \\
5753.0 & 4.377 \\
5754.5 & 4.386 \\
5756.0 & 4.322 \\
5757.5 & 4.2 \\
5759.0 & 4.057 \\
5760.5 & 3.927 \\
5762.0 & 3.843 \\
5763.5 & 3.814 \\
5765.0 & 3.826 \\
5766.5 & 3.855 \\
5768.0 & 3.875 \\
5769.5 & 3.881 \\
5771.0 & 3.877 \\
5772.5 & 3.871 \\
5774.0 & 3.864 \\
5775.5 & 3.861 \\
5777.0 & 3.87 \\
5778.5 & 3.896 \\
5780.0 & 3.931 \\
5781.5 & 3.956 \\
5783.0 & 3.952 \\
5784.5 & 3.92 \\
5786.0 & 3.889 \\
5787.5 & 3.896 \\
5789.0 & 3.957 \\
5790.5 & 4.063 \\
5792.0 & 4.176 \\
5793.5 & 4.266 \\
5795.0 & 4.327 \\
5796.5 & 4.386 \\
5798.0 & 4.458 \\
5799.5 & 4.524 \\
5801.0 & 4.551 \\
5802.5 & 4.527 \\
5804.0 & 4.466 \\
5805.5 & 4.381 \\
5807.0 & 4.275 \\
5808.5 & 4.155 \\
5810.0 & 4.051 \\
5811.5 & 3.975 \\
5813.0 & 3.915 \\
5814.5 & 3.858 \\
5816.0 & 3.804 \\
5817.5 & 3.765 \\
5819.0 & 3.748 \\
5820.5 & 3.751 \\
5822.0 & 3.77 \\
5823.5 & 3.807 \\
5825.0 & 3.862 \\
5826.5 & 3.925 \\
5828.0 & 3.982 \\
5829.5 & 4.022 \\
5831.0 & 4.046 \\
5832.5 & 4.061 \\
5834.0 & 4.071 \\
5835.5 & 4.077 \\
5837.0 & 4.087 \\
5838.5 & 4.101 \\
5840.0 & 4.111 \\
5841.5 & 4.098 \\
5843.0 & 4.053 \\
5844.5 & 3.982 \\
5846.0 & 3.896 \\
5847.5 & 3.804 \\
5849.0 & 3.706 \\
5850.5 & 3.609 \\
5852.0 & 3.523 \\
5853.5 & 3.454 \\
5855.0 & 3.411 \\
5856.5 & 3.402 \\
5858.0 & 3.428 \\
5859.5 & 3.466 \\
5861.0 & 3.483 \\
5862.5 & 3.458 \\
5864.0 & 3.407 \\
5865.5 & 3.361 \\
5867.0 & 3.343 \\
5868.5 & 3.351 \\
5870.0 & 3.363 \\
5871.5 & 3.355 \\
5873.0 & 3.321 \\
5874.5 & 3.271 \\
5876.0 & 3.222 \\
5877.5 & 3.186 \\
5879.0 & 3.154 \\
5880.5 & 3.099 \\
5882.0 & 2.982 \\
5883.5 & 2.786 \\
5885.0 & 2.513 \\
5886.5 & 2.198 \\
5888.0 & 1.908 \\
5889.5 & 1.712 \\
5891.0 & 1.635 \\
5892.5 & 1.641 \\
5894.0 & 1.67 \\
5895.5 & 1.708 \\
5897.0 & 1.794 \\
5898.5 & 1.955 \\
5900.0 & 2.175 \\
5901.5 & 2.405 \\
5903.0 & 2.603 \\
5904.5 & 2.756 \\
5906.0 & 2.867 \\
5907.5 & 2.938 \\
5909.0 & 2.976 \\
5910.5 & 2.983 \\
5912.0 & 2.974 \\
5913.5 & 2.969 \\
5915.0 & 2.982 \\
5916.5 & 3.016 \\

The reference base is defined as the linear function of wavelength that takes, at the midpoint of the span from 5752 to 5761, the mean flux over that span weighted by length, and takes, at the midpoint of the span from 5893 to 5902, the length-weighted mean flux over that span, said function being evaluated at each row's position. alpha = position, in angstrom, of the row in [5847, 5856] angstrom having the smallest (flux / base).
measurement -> 5855.0 angstrom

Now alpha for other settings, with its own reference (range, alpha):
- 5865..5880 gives 5865.5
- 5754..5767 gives 5763.5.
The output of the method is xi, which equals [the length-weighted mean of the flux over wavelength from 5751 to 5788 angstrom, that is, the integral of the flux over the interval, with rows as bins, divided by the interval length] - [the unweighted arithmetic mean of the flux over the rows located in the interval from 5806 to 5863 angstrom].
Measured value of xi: 0.13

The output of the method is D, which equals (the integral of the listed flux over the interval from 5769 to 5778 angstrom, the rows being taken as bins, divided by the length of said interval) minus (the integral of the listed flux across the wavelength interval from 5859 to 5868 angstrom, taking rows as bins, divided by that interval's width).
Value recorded 0.5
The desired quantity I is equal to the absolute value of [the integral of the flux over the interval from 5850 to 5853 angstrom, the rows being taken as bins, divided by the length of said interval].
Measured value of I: 3.6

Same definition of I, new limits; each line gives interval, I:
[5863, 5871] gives 3.4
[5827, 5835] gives 4.0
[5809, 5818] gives 3.9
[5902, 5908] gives 2.8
